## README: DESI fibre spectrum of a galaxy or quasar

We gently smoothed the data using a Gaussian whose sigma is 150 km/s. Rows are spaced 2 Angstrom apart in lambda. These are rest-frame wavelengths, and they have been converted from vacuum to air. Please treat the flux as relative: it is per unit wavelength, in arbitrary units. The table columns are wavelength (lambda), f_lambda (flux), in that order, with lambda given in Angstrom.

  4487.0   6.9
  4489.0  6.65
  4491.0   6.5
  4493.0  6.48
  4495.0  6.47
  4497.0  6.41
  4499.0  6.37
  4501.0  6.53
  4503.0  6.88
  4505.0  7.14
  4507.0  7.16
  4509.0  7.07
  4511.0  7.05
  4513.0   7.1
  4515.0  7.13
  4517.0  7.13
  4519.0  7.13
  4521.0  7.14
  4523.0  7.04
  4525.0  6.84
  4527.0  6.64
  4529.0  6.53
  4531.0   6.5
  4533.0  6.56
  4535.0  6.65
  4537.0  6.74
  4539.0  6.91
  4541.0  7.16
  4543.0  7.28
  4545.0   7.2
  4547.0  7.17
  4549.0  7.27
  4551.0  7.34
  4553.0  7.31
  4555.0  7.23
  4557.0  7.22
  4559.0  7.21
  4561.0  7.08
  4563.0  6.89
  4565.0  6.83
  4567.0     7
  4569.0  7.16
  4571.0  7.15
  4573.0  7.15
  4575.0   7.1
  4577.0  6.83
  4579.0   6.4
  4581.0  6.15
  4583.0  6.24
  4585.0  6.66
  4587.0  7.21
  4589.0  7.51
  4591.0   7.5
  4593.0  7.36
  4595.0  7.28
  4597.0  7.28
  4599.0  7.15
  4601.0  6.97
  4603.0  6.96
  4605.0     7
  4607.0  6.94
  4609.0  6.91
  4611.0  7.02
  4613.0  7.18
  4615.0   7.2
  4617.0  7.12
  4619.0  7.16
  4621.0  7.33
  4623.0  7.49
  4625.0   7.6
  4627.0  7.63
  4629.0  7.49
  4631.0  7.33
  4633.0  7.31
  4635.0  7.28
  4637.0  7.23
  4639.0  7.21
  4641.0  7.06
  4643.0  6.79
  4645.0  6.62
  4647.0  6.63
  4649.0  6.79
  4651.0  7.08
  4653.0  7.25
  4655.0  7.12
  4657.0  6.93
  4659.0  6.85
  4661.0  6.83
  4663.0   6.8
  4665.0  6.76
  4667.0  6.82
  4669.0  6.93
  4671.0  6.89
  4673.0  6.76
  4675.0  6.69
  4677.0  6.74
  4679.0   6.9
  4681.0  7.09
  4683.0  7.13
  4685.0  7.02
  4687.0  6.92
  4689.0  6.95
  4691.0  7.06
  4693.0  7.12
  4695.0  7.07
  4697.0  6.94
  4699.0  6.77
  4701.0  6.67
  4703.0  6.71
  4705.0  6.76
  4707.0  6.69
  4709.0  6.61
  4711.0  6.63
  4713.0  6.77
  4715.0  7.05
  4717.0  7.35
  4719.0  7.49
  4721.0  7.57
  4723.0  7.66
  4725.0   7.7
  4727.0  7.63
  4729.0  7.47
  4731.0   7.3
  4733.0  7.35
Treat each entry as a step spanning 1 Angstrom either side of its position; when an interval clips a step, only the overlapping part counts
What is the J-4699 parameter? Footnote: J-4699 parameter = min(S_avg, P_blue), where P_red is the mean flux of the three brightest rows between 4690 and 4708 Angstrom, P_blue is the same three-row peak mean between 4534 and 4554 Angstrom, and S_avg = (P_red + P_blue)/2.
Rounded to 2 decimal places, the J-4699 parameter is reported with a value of 7.20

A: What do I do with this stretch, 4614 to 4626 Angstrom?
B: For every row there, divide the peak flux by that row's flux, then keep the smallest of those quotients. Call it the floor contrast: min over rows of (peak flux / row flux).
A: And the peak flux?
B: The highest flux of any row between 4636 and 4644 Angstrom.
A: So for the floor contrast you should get 0.95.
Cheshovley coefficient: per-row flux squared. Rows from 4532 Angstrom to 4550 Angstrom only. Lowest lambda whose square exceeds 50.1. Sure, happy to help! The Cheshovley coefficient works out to 4541.0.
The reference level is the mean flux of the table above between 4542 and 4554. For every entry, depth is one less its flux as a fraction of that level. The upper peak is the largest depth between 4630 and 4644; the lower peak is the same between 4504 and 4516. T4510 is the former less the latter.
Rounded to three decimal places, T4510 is 0.036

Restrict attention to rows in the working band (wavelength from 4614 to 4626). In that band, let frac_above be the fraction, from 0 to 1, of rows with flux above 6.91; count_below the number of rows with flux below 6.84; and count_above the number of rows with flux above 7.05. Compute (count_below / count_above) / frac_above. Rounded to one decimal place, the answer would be 0.0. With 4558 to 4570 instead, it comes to 0.5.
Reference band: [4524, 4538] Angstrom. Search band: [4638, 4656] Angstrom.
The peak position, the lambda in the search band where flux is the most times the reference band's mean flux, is 4653.0 Angstrom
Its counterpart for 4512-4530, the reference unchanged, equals 4521.0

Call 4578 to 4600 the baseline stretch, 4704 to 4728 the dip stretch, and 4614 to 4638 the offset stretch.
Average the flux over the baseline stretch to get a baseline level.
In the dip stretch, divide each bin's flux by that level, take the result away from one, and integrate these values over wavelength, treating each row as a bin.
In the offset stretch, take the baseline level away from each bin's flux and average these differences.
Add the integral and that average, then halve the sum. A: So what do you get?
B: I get -0.13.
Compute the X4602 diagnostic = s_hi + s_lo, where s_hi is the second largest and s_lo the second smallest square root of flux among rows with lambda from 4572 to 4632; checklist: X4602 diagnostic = 5.25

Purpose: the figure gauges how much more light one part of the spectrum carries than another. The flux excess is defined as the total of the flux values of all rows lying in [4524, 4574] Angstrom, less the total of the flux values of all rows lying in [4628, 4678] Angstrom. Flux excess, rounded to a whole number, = 1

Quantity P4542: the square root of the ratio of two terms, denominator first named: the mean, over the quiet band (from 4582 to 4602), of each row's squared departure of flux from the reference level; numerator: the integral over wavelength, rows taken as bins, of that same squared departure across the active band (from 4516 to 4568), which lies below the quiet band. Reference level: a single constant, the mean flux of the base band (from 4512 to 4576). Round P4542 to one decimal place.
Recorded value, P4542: 4.8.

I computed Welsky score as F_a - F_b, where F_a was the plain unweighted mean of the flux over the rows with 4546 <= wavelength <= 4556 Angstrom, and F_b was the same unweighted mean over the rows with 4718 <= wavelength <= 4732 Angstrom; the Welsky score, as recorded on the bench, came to -0.28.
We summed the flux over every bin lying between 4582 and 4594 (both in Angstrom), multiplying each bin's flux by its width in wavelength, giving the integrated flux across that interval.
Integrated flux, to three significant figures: 85.0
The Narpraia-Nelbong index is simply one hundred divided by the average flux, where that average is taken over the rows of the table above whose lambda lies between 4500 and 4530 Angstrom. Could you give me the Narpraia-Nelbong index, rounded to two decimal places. 14.35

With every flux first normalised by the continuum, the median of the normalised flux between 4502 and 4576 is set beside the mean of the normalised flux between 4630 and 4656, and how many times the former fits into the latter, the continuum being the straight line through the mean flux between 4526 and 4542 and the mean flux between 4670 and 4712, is 0.98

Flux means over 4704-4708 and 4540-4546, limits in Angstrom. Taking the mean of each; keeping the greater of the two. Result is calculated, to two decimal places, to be 7.21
